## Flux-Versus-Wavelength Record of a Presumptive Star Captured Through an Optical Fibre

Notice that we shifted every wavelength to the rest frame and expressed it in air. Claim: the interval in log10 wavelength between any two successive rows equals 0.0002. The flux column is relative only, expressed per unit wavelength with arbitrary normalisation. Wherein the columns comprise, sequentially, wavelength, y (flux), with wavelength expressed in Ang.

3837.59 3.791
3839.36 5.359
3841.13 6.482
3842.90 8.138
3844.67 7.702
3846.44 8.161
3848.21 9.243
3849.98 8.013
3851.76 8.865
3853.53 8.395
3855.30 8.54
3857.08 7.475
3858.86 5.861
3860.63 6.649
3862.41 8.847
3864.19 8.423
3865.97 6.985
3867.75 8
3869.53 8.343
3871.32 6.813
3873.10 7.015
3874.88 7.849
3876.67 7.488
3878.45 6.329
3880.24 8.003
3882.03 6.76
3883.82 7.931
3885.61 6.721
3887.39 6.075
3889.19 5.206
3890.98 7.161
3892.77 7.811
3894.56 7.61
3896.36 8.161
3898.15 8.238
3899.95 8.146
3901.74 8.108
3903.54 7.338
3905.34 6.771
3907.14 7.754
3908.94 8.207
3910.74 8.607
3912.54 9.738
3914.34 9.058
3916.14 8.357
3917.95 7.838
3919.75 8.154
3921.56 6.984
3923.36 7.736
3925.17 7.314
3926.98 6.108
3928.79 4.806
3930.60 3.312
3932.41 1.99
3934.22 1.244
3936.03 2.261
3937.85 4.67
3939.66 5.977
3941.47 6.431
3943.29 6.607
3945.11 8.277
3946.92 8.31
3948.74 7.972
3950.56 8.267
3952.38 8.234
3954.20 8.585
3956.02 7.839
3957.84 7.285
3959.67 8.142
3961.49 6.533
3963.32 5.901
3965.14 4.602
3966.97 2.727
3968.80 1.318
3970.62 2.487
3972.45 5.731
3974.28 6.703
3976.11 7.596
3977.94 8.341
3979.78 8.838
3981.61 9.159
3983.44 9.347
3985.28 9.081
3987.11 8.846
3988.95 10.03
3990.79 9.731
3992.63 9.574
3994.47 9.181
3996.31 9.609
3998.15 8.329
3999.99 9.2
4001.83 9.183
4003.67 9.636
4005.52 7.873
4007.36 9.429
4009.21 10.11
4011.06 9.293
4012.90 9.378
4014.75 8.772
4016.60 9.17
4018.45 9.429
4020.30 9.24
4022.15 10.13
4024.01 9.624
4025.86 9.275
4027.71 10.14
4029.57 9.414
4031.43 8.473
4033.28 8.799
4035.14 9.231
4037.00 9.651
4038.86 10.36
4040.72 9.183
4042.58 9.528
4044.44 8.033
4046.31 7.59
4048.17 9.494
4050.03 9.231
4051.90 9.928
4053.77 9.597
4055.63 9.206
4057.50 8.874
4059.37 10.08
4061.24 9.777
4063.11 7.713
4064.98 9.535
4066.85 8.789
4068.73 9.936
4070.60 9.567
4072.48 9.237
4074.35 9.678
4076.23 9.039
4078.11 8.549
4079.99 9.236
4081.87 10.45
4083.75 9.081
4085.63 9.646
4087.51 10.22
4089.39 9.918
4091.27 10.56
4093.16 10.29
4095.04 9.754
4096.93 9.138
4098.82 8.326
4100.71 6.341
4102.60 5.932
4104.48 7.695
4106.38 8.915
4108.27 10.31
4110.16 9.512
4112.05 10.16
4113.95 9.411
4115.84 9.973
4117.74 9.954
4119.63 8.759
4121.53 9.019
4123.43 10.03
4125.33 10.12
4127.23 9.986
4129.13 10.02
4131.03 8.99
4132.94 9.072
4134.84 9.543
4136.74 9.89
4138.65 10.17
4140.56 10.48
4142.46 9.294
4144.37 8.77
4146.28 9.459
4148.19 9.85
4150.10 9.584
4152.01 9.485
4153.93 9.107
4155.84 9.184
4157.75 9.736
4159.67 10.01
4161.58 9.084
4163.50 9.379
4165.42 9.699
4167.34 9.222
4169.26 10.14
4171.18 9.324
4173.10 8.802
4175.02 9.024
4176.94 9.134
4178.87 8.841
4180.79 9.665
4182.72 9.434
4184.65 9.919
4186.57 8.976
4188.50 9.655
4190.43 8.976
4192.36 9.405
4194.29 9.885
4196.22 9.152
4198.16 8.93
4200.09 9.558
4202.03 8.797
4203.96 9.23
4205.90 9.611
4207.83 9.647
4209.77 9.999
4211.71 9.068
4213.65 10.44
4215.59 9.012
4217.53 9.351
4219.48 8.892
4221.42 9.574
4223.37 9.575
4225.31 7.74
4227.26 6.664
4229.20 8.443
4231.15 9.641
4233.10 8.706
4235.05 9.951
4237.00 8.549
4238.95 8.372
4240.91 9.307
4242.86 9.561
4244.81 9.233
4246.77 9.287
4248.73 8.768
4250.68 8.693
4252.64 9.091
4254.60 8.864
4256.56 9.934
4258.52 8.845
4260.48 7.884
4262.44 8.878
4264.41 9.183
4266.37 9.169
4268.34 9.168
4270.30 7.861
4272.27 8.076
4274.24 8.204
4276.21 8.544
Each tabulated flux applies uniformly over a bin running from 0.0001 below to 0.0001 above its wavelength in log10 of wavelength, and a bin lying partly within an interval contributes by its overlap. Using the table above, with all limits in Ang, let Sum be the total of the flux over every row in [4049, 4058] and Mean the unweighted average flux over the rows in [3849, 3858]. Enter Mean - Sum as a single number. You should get -38.6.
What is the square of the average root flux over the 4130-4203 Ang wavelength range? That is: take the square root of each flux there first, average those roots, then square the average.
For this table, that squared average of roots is 9.41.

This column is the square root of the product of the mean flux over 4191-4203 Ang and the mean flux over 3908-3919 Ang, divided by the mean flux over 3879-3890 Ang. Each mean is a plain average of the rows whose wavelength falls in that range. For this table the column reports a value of 1.32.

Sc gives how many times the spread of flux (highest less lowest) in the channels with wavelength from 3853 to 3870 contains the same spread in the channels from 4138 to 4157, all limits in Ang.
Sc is 1.7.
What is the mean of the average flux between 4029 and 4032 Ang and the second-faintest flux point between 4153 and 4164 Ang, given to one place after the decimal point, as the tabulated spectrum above 9.0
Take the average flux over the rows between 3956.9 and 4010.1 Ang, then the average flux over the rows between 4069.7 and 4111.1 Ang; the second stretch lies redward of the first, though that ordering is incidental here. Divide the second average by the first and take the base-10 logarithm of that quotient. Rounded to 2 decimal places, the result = 0.07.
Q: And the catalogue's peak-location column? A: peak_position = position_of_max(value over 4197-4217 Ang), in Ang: 4213.65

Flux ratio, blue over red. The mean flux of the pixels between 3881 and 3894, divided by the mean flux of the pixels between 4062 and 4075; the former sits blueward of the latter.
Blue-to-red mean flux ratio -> 0.74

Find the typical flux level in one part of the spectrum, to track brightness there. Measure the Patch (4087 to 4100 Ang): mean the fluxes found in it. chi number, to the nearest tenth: 9.7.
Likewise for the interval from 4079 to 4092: 9.9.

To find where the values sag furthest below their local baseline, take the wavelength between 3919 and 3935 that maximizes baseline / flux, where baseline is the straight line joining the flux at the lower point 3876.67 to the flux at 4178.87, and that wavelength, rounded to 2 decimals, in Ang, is 3934.22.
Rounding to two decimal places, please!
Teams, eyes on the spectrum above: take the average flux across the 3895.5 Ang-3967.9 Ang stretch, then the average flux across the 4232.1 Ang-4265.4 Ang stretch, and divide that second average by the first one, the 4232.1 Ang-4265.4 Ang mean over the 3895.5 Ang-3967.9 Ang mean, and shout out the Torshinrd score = 1.32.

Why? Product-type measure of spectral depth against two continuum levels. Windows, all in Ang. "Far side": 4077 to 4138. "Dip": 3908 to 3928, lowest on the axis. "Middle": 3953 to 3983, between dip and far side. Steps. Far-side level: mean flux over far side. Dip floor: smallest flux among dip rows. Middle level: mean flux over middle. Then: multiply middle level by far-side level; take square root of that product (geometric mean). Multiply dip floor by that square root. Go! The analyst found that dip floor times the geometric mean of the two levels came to 47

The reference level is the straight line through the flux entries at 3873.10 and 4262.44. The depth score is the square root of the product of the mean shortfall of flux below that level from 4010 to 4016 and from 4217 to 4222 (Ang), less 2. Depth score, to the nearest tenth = -1.1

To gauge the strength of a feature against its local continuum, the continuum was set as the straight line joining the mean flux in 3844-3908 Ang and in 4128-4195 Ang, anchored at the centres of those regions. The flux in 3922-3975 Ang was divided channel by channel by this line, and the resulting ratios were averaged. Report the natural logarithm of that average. -0.33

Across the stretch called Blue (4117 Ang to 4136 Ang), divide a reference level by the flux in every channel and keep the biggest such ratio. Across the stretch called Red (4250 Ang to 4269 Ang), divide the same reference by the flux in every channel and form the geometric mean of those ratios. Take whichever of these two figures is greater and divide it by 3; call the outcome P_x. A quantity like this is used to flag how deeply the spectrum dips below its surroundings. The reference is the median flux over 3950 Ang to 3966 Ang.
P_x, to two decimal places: 0.30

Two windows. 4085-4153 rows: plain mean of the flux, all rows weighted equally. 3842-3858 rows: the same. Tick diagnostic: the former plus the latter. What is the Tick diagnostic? 17.7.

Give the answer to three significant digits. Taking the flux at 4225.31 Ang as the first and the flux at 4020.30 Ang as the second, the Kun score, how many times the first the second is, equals 1.19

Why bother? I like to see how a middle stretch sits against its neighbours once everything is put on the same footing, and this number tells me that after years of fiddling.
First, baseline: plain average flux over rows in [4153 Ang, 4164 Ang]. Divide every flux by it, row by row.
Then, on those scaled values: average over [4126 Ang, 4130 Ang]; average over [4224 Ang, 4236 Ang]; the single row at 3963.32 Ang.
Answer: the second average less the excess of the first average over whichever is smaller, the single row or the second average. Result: 0.47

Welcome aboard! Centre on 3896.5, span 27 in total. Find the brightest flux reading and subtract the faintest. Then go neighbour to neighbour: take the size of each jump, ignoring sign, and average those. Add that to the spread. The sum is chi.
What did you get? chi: 3.7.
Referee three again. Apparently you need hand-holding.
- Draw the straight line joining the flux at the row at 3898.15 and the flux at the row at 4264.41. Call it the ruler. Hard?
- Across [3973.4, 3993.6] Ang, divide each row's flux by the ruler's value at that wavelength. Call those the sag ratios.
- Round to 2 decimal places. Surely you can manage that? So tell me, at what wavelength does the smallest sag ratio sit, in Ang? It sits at 3974.28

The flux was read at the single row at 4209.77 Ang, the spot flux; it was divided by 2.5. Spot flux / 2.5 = 4.0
